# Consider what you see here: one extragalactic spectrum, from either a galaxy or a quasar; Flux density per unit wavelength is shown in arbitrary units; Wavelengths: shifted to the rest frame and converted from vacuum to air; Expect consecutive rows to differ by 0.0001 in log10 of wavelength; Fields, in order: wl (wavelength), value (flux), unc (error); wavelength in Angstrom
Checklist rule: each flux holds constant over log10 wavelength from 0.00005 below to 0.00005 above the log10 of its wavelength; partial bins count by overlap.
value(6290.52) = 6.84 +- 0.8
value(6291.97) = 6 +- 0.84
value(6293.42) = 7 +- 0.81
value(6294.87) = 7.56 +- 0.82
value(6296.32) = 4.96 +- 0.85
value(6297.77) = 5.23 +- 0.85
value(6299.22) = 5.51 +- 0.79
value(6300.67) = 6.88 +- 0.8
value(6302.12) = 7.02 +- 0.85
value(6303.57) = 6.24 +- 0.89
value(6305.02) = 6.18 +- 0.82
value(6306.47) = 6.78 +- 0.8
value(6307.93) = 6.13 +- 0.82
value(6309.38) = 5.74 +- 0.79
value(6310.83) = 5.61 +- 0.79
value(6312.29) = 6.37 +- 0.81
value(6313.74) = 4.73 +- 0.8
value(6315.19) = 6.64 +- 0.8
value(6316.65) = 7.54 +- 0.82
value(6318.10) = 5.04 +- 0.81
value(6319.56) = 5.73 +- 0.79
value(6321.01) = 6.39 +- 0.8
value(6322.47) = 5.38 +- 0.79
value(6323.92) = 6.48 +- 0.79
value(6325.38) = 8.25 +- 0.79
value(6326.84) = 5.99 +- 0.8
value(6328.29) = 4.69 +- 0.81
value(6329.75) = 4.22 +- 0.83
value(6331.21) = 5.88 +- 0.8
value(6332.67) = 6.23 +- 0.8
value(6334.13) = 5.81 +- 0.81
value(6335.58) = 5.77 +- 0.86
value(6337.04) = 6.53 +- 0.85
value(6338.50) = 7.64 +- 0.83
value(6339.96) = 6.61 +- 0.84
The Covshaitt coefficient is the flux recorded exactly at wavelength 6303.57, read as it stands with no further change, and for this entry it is 6.24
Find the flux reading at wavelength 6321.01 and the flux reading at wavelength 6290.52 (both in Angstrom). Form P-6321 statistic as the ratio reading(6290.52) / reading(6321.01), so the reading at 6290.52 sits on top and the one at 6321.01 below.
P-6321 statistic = 1.1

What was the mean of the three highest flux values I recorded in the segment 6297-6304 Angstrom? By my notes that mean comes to 6.7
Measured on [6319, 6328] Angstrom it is 7.0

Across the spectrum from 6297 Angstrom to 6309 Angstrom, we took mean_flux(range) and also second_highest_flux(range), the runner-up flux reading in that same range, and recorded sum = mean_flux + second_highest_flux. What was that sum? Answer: 13.1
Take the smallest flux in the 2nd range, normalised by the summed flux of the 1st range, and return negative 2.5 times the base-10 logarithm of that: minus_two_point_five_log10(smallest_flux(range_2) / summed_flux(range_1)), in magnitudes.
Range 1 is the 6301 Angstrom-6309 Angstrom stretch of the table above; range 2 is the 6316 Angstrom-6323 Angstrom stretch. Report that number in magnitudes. 2.02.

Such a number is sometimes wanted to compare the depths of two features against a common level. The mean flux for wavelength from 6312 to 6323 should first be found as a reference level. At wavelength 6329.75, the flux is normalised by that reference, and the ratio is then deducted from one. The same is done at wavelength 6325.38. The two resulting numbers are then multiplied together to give -0.112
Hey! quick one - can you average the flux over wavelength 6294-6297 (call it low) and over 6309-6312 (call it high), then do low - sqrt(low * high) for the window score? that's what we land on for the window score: 0.3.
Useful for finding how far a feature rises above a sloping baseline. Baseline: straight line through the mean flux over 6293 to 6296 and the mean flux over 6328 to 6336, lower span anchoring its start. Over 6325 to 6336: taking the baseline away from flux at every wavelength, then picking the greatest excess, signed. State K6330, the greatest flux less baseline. 2.5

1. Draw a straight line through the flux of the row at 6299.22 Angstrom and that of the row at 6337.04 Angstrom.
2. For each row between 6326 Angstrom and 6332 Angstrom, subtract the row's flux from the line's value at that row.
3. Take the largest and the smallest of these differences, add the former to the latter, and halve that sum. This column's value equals 1.2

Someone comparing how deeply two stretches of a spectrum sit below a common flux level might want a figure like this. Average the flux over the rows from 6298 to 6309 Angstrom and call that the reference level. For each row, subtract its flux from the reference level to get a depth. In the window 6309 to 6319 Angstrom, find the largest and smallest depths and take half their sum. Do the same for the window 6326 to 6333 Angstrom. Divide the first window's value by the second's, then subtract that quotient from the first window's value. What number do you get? 0.0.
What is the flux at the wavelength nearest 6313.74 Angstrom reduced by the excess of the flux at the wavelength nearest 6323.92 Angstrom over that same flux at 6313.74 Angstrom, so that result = 3.0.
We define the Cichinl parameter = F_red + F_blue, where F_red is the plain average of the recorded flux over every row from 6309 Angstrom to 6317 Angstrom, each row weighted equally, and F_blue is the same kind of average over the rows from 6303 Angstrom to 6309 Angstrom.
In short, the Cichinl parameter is 12.4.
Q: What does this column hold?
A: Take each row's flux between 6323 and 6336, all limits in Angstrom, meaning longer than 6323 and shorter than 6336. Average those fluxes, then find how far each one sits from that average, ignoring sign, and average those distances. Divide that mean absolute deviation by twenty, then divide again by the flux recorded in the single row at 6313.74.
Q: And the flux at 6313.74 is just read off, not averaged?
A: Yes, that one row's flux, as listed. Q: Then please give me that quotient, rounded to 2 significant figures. 0.0076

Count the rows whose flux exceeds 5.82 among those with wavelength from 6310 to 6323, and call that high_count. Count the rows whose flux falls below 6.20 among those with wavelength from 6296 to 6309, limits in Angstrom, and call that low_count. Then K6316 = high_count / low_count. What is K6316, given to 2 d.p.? 0.80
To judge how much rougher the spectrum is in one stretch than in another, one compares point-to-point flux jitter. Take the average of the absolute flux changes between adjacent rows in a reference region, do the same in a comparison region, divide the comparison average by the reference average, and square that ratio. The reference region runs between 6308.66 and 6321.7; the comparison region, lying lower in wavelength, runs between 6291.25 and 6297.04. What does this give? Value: 1.5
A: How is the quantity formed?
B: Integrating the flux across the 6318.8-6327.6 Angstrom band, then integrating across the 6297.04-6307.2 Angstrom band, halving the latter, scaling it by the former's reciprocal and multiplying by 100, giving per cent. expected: 57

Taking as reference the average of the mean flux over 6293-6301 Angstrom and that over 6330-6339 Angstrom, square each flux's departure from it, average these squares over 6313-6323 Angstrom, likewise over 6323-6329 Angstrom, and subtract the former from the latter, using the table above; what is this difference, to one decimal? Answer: 0.7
